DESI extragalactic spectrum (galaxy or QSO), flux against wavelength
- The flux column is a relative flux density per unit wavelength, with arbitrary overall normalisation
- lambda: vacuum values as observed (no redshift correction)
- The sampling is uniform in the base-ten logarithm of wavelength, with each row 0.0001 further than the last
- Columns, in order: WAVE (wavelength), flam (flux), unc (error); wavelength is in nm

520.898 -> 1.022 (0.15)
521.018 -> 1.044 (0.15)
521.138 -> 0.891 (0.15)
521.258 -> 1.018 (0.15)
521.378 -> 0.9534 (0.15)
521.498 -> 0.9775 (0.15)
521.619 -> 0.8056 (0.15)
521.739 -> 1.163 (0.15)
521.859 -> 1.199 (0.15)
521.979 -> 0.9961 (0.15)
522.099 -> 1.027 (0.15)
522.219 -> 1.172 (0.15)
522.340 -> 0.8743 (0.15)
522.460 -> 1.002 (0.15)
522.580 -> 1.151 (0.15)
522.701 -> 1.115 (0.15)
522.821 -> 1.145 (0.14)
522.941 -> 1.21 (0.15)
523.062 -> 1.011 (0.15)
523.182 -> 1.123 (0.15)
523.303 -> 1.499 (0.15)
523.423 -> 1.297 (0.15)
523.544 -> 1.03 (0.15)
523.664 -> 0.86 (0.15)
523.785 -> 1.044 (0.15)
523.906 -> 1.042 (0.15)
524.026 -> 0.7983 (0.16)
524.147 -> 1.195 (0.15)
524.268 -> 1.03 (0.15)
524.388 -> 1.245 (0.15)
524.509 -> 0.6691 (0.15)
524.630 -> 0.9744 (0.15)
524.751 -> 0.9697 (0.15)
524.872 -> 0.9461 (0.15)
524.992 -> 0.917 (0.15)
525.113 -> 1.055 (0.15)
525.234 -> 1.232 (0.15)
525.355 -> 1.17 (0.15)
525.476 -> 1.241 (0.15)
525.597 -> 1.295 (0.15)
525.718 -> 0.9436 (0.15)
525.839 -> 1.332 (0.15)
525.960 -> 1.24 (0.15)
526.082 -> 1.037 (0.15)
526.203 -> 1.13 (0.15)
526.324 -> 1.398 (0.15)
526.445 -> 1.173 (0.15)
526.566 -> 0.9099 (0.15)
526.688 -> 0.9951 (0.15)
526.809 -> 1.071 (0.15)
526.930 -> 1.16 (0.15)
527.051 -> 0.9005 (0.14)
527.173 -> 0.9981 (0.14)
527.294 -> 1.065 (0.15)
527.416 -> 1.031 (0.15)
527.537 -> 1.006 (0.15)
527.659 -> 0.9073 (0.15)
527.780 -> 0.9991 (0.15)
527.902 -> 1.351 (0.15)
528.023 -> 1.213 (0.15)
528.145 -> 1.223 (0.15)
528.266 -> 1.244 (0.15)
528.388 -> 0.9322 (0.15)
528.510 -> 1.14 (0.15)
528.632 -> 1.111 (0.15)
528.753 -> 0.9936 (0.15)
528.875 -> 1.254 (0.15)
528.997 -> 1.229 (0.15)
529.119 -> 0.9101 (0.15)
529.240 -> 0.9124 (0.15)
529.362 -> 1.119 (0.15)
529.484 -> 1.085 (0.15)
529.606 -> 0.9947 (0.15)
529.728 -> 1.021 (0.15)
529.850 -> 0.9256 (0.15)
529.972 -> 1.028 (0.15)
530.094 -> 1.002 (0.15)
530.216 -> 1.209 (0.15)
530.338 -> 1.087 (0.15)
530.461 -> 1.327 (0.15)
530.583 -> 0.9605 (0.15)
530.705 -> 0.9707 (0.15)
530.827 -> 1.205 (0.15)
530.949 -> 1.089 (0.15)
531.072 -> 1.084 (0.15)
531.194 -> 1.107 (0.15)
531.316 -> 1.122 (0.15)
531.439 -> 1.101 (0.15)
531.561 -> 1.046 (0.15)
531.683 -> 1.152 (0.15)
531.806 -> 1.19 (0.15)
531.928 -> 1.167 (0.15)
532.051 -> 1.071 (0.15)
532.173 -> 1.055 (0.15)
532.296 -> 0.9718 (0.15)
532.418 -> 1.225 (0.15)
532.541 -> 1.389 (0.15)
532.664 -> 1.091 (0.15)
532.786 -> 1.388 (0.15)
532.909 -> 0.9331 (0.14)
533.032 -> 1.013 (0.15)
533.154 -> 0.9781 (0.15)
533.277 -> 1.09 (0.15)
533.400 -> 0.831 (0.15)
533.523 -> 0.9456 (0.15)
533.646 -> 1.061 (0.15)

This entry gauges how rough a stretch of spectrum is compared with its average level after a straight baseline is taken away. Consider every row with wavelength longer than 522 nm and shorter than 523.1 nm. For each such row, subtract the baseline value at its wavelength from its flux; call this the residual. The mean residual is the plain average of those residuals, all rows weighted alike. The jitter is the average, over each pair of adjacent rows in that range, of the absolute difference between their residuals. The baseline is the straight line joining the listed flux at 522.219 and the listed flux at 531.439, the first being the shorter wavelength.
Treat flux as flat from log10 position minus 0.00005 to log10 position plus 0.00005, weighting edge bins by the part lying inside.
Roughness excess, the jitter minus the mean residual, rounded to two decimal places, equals 0.22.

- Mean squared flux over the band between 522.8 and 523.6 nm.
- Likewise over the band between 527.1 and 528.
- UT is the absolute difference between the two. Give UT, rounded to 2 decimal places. 0.31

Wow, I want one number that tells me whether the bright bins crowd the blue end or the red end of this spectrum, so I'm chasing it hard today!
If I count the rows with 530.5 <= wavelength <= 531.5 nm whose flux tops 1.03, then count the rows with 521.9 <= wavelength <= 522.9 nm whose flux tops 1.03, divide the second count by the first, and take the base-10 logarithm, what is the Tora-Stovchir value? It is -0.18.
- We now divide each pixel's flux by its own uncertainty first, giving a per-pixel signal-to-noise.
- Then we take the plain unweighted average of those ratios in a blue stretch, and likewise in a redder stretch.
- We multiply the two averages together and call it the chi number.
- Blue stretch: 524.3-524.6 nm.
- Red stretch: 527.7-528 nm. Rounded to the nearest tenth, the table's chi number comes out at 50.0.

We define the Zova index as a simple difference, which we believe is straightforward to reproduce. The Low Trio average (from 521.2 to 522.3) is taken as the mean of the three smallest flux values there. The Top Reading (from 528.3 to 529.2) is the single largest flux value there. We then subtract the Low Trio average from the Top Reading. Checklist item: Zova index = 0.34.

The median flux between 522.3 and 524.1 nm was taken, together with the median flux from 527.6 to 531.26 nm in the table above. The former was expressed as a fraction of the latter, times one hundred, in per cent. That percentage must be 96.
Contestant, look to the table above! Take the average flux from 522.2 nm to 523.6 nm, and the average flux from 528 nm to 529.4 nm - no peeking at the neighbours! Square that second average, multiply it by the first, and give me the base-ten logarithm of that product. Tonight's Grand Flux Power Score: 0.14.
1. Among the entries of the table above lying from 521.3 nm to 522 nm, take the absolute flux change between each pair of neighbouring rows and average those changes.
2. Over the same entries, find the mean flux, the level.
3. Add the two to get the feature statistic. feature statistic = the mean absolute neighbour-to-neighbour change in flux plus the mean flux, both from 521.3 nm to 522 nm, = 1.17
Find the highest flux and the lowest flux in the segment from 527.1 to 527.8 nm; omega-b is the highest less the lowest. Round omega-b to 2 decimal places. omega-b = 0.16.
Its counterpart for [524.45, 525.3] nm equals 0.56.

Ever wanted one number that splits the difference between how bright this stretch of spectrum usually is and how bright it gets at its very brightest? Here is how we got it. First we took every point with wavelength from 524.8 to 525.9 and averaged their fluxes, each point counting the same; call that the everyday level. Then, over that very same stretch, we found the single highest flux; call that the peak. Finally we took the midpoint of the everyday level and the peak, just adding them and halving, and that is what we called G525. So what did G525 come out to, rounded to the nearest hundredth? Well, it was 1.23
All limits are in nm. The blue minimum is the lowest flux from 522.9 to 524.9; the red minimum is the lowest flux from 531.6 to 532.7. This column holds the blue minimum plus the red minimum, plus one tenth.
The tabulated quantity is 1.74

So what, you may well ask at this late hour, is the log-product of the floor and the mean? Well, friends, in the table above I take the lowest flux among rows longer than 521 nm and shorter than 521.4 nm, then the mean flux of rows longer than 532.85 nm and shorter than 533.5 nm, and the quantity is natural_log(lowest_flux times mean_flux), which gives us -0.15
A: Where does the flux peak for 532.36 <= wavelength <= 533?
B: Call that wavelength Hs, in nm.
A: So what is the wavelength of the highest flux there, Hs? 532.541 nm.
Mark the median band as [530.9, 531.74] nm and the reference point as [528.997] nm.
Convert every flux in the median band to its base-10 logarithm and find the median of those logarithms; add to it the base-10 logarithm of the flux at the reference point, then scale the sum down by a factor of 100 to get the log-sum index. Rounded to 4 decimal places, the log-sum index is 0.0013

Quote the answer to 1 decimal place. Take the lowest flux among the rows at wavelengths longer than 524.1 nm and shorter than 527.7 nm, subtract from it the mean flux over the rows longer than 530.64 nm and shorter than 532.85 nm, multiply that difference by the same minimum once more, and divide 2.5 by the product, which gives -8.0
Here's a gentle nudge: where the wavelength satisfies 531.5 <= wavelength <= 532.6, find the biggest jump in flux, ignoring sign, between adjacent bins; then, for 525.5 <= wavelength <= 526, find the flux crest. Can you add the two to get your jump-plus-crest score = 1.59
